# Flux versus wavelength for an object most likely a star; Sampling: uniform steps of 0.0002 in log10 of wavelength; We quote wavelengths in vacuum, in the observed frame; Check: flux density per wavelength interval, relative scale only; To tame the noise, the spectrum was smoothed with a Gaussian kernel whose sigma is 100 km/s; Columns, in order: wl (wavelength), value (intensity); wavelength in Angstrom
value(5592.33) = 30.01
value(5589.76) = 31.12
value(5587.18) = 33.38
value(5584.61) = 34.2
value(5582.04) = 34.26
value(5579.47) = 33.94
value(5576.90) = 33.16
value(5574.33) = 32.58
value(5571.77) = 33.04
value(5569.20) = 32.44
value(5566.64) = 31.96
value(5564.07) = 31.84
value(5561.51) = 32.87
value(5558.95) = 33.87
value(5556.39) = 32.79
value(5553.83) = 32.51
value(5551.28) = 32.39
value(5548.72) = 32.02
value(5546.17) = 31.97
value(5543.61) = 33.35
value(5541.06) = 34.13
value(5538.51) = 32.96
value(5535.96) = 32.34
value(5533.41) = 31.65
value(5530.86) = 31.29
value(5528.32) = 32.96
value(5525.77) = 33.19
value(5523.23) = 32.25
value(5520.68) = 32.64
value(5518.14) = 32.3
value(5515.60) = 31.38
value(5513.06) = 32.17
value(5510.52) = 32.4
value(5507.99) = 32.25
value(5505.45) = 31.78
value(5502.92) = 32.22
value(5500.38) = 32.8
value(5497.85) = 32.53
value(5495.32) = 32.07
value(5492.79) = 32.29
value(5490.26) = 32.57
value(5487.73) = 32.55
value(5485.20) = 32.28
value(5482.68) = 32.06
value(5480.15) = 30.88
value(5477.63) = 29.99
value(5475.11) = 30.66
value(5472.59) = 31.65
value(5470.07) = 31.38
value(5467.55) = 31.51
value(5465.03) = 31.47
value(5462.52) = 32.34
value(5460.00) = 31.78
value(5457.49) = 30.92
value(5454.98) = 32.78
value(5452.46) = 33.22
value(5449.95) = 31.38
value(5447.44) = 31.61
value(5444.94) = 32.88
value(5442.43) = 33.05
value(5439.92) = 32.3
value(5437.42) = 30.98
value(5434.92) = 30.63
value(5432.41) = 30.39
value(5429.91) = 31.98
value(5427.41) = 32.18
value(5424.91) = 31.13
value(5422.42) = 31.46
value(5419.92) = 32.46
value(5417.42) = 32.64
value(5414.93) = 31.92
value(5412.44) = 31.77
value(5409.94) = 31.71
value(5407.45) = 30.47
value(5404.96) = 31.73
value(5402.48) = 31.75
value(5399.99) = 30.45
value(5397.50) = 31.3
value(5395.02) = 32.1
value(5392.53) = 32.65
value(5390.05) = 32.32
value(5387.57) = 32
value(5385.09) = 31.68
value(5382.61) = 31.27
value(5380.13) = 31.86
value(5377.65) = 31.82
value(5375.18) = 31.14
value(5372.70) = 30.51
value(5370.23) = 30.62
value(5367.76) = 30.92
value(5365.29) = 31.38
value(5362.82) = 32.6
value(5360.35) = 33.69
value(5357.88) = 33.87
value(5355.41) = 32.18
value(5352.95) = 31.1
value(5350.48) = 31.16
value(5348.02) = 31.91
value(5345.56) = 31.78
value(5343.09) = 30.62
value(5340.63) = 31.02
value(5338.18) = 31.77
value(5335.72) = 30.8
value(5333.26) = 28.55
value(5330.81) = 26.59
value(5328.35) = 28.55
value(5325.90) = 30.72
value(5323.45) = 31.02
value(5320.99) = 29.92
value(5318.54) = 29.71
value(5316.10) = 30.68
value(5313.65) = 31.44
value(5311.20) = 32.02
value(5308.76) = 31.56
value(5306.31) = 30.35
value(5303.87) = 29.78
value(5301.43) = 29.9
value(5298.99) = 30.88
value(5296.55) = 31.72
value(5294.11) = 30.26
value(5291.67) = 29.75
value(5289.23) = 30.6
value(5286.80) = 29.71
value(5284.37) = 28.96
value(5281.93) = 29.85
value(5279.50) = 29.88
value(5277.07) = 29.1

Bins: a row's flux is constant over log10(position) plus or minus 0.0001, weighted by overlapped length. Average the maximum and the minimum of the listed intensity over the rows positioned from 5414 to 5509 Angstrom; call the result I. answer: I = 31.6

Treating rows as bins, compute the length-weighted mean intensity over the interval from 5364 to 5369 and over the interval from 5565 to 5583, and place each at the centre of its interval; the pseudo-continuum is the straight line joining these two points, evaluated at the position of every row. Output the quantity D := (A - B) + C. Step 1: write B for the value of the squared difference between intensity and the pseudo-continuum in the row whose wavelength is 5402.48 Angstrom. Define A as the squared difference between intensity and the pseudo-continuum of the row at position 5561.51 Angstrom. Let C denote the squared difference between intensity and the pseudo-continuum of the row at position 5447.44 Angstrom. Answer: 0.02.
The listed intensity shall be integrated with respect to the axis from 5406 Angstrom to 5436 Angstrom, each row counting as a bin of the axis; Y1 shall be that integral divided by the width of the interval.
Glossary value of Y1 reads 31.6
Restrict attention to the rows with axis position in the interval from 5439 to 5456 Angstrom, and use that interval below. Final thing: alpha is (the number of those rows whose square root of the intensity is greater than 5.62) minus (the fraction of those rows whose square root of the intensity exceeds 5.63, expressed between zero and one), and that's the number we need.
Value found 5.3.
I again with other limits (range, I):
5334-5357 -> 31.4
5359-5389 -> 32.1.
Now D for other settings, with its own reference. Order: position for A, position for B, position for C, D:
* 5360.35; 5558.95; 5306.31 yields 5.62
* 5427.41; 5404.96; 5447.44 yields 0.25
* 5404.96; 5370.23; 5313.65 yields 0.18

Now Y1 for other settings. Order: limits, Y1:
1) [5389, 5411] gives 31.6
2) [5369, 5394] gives 31.6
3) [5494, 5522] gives 32.2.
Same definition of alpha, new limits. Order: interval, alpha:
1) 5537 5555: 6.0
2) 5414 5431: 4.3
